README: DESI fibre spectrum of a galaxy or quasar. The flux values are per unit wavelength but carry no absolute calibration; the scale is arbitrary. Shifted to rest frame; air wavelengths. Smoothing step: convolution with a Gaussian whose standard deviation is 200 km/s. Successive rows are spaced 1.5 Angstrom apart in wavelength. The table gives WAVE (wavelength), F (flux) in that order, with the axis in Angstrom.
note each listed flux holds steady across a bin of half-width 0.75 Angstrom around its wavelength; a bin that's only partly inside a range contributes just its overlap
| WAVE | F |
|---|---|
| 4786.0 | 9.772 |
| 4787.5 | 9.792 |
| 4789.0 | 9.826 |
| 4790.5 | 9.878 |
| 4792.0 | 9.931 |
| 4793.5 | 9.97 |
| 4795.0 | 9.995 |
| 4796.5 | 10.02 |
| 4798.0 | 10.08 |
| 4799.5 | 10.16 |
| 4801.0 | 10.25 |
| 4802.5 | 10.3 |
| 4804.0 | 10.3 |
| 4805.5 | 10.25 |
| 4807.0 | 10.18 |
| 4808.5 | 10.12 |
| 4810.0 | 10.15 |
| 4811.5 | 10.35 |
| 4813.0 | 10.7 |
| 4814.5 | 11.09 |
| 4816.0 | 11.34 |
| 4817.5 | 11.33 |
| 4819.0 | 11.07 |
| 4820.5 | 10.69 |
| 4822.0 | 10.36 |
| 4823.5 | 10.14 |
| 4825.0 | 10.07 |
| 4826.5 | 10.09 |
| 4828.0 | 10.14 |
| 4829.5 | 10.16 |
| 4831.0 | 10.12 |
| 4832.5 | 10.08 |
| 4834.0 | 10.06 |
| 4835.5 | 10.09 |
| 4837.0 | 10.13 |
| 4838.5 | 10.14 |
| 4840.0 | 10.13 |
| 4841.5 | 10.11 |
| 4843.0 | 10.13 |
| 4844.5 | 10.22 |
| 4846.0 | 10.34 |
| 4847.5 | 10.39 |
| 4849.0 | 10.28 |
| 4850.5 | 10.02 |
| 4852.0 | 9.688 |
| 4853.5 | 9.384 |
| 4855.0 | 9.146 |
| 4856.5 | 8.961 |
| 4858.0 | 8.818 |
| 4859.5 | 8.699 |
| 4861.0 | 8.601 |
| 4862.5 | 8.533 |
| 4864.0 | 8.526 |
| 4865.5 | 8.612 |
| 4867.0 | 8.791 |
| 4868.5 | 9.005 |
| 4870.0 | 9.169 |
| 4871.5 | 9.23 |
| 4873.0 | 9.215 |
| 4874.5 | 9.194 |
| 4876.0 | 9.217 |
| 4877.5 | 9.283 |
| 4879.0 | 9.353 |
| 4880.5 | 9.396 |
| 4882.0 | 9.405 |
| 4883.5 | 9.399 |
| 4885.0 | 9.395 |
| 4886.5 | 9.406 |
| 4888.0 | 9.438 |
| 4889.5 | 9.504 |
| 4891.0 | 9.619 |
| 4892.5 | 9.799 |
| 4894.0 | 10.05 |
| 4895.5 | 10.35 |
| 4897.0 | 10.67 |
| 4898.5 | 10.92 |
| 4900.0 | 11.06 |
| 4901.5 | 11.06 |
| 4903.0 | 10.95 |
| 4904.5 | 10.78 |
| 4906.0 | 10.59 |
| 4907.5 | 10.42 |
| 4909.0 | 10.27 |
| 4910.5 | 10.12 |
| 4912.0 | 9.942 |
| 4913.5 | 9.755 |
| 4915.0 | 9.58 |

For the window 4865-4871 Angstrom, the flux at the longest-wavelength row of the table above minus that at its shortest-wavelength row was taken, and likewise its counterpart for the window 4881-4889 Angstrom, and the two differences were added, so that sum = 0.59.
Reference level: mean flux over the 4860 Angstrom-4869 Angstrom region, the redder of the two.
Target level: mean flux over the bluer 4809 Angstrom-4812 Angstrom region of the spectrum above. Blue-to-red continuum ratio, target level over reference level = 1.18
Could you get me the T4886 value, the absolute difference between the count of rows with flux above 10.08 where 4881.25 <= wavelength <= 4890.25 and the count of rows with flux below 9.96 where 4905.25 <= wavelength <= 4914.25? 2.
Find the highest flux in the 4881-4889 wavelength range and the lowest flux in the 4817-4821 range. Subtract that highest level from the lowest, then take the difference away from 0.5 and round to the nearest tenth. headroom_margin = -0.8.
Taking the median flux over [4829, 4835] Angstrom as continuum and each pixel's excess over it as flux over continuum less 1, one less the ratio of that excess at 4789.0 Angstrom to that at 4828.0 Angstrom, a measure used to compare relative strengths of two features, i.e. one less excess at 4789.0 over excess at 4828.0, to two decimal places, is 7.85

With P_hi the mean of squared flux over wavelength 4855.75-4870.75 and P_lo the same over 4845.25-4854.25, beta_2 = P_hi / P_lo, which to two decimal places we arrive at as 0.77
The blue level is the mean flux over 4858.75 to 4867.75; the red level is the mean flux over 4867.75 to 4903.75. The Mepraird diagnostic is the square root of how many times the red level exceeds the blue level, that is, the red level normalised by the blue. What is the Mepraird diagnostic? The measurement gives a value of 1.06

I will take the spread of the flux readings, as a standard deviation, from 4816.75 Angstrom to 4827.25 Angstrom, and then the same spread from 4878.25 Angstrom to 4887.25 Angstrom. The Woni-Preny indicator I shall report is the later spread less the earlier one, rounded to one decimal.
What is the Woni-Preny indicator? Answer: -0.5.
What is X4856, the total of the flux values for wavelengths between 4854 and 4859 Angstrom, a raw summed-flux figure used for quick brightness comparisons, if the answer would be 27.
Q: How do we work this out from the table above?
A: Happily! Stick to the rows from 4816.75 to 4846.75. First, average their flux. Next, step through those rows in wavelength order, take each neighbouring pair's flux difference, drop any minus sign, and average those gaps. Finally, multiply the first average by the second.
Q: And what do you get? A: 1.0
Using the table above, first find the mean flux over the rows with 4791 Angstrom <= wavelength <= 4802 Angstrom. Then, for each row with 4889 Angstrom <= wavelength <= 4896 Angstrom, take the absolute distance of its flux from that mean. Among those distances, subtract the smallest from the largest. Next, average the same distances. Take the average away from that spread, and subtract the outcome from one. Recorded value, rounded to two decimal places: 0.76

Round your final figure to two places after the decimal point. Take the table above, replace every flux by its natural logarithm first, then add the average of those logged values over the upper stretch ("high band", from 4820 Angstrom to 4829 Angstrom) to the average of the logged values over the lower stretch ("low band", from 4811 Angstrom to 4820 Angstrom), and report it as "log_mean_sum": 4.72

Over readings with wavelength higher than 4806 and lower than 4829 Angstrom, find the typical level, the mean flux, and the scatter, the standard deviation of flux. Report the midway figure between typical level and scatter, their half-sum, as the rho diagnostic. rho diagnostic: 5.5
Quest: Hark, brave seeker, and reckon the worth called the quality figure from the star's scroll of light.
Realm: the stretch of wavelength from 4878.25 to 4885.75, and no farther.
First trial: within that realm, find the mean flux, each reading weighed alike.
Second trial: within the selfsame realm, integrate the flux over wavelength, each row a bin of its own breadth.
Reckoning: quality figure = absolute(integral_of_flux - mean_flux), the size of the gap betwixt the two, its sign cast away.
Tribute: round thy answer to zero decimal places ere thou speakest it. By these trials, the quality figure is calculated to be 61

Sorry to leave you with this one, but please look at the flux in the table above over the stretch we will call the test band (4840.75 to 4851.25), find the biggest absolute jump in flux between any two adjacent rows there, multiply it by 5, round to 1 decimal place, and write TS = 1.3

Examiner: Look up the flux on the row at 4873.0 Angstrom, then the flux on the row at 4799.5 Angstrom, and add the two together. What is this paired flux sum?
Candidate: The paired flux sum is 19.4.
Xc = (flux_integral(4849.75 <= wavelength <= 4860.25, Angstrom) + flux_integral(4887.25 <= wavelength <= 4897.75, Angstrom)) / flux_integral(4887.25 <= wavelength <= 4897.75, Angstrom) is 1.93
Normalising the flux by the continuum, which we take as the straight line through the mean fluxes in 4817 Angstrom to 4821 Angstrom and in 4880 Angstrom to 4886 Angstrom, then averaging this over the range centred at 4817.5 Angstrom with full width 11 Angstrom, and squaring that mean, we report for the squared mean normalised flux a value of 1.0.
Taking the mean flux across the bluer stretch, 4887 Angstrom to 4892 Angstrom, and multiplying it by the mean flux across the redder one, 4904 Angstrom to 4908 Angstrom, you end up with 101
